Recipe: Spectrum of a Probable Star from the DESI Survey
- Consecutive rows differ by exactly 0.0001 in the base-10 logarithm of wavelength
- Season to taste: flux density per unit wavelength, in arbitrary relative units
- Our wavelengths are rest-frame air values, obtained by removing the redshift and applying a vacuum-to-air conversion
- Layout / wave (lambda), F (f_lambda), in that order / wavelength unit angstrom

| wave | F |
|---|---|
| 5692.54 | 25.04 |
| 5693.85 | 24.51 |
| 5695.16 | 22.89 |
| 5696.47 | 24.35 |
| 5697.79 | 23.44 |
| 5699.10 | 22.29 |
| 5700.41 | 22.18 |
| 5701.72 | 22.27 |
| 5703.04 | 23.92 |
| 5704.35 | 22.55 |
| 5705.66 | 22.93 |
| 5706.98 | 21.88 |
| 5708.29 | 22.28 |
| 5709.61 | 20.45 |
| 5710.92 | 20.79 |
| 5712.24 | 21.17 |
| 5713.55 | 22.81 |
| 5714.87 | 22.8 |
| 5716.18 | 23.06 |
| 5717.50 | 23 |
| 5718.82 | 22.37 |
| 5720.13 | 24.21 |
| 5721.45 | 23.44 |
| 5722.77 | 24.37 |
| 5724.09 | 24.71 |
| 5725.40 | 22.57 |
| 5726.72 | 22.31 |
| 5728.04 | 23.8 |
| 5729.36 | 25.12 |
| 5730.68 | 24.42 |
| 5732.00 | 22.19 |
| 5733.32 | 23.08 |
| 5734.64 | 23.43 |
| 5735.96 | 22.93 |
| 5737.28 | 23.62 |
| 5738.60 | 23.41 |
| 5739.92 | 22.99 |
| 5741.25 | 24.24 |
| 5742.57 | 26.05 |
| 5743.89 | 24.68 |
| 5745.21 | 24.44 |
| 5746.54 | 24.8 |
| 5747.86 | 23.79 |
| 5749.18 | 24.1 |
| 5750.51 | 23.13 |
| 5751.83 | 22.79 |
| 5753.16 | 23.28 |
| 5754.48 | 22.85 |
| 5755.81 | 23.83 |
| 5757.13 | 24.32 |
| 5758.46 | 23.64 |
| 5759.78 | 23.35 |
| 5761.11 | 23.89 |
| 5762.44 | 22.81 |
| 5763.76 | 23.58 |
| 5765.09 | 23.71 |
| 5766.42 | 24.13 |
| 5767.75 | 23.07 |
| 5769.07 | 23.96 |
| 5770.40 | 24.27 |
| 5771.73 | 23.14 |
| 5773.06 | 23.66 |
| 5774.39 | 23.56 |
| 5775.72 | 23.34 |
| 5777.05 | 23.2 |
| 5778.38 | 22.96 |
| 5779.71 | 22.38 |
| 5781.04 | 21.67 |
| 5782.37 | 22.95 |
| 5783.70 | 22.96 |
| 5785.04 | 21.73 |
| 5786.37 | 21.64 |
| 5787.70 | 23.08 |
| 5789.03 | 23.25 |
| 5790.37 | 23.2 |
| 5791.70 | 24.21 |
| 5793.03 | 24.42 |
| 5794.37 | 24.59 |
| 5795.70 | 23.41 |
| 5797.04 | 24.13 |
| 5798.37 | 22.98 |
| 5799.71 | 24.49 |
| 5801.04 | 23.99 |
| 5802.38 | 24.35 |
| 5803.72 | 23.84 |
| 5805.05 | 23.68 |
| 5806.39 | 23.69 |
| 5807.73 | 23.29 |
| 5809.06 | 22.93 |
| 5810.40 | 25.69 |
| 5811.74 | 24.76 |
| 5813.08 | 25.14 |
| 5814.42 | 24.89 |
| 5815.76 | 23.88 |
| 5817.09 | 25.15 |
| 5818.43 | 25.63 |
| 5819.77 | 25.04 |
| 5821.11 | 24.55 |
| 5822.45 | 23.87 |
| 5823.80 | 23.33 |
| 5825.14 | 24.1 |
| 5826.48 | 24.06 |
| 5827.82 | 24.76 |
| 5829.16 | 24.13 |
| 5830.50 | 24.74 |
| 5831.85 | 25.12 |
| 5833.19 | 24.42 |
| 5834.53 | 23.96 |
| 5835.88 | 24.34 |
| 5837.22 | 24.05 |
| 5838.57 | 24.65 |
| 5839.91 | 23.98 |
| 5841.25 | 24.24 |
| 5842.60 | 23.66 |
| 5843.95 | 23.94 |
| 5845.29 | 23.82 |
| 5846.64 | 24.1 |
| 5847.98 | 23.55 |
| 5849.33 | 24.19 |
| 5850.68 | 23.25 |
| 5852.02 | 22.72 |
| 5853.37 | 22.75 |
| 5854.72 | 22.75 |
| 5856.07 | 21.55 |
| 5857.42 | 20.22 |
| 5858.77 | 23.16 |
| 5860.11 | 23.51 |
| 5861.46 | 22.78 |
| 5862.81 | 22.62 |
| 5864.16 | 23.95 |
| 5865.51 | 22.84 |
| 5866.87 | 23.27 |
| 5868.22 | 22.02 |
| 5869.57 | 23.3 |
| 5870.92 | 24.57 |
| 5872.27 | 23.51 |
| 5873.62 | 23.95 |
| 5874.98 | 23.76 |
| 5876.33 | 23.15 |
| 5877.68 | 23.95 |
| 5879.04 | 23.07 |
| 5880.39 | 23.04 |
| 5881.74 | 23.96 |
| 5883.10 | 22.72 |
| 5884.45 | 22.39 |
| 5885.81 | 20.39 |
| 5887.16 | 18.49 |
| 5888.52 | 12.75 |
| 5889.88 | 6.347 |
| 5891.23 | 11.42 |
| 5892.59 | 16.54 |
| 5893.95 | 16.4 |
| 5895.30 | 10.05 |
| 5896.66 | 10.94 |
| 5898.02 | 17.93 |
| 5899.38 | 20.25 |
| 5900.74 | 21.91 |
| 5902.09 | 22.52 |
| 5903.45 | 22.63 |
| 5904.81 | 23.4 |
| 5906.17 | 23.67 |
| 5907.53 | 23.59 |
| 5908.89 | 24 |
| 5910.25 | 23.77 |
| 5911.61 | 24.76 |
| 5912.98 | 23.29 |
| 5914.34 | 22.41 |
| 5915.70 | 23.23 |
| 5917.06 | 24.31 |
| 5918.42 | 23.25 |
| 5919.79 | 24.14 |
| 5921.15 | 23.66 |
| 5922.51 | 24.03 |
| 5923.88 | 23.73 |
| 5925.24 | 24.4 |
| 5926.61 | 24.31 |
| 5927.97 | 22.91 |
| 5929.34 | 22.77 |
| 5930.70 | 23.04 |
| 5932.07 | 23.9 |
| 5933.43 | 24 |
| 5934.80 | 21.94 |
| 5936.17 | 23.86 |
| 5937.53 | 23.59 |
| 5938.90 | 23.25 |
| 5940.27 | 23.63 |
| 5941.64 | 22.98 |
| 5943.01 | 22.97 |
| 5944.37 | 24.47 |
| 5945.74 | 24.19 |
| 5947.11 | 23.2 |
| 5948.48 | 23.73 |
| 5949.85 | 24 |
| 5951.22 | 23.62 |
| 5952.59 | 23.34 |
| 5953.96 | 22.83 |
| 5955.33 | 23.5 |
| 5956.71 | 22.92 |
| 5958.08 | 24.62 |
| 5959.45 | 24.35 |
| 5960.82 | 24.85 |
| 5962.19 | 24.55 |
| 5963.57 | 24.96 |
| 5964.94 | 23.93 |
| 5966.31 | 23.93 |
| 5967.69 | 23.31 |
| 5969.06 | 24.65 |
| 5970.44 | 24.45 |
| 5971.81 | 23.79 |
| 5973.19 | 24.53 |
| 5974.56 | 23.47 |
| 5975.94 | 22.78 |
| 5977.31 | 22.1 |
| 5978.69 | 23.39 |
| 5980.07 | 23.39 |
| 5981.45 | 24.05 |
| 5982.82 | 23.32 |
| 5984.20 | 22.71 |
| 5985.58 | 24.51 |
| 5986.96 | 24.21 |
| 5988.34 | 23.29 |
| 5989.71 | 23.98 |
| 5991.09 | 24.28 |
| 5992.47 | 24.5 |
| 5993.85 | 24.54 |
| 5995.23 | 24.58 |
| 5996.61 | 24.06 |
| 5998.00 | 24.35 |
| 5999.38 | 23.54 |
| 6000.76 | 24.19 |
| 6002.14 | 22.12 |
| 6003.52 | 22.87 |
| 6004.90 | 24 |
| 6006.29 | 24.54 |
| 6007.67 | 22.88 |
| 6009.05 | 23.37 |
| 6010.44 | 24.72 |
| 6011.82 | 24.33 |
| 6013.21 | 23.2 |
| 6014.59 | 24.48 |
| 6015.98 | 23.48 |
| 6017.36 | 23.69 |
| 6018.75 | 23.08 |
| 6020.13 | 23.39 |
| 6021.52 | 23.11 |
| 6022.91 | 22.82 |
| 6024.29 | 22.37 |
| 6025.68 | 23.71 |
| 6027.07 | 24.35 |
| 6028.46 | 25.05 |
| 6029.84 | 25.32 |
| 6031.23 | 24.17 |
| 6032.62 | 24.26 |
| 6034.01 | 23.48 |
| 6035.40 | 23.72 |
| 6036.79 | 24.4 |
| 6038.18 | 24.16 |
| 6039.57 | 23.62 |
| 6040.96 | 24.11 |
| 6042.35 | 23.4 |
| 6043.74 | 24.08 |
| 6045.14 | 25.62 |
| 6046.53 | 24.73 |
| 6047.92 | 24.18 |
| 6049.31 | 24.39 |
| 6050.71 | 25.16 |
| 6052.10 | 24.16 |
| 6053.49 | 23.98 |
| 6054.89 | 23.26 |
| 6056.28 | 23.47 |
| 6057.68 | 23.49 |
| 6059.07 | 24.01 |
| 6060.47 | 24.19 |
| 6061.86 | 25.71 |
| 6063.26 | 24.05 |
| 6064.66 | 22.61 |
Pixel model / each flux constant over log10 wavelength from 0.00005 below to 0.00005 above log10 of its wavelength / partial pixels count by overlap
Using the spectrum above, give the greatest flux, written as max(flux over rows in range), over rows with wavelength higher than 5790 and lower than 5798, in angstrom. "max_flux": 24.59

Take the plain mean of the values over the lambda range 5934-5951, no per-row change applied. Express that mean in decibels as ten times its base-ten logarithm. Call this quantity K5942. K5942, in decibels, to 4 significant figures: 13.71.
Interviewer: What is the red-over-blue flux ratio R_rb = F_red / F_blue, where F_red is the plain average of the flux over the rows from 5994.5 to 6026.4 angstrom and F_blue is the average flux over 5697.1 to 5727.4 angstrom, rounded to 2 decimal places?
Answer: 1.04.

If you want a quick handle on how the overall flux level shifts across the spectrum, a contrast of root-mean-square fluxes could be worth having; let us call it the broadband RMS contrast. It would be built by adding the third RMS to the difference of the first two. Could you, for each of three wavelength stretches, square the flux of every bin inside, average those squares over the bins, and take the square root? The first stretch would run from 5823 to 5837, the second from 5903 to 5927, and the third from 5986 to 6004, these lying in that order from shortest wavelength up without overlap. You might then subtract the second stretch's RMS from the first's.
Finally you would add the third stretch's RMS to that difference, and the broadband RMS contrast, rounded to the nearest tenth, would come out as 24.5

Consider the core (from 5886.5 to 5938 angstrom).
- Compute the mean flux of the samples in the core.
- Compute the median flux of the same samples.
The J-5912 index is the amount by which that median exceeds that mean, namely 2.24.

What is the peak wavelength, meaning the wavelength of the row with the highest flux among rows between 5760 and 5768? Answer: 5766.42 angstrom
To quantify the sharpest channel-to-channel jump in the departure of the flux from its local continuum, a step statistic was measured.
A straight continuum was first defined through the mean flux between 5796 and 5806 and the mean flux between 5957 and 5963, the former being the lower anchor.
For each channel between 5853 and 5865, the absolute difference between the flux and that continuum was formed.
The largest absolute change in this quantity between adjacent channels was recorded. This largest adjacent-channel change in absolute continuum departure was 2.9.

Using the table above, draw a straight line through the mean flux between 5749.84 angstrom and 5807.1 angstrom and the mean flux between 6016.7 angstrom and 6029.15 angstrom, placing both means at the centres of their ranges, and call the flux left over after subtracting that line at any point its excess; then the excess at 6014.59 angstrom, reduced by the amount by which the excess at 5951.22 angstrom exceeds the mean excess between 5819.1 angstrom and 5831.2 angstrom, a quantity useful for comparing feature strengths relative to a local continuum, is 1.7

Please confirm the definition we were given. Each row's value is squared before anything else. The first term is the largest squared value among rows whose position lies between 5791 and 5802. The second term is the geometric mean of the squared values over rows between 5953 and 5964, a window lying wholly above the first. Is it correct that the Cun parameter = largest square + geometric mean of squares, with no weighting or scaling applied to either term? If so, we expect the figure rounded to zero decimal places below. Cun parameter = 1183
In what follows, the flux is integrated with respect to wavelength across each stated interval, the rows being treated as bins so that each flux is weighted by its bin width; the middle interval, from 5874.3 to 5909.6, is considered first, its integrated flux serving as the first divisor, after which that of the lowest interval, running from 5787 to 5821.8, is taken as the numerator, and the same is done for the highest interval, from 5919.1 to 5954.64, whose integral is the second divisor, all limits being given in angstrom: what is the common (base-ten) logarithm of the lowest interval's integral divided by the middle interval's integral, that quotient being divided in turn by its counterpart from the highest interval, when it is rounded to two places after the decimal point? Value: -2.84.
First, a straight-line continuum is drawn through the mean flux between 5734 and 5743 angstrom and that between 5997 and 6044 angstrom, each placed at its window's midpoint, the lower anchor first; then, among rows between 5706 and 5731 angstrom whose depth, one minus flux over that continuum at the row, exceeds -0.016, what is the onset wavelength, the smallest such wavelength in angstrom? 5706.98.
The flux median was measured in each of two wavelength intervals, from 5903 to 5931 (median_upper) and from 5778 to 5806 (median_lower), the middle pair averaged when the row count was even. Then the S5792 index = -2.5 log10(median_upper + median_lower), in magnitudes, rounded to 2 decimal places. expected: -4.18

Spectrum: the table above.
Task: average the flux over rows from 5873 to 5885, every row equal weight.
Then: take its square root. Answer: 4.83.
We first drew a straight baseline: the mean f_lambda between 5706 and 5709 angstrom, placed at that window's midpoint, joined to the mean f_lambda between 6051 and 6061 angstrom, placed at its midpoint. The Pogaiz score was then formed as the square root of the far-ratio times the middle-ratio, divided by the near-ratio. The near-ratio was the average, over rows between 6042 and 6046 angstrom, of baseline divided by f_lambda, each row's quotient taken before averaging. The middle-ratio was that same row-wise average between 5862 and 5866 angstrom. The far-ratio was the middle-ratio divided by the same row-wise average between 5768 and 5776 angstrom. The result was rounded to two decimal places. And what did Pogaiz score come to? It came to 1.04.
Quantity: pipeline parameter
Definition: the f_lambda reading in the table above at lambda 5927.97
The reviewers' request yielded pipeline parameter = 22.91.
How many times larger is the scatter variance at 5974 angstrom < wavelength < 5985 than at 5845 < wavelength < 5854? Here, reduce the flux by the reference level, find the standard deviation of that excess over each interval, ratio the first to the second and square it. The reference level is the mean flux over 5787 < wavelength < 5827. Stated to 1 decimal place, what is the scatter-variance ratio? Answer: 1.0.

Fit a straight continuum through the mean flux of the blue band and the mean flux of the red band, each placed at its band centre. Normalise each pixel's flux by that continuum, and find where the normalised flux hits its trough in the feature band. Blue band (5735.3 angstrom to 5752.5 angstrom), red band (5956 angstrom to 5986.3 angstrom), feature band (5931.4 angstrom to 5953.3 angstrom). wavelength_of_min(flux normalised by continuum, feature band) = 5934.80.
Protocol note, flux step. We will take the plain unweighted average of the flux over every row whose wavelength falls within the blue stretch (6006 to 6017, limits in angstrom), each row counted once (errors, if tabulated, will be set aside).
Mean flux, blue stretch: 23.9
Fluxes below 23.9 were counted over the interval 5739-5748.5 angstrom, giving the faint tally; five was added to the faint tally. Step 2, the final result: 7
